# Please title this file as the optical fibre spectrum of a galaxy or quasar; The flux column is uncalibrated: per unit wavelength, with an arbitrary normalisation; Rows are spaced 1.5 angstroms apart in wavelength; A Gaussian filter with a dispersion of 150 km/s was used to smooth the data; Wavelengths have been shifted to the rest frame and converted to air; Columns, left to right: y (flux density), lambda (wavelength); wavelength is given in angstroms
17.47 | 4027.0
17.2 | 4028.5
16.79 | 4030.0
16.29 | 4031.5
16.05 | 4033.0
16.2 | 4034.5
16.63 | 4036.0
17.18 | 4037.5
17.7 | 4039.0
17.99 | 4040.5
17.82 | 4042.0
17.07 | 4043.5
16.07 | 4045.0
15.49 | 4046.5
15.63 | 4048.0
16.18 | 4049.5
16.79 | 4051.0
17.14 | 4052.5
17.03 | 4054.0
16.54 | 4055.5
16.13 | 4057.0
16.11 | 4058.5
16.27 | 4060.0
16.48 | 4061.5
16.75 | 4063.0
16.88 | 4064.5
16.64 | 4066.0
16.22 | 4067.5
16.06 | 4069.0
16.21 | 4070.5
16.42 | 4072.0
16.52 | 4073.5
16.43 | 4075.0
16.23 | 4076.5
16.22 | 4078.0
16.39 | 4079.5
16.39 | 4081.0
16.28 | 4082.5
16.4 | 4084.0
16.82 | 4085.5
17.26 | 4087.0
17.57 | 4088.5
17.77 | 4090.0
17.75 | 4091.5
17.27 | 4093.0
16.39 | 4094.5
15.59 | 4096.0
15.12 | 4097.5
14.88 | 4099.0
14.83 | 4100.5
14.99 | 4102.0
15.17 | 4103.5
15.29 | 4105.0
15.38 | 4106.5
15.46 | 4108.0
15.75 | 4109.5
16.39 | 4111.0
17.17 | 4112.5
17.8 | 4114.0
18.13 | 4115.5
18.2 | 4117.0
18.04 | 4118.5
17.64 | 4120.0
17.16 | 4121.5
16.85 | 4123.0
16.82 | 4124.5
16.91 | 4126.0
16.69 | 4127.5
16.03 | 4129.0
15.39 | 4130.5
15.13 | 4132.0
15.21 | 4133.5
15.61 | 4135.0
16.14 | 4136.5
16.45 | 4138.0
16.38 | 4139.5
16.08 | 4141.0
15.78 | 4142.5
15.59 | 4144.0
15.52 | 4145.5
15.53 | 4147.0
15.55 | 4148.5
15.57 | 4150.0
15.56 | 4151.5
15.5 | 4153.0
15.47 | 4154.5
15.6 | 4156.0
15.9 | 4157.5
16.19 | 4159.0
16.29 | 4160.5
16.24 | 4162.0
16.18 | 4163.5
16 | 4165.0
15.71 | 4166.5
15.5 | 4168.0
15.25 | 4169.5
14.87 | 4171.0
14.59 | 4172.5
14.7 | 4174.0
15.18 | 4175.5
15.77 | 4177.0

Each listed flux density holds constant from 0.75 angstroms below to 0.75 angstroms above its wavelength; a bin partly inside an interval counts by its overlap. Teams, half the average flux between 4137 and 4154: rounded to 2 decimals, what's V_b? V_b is 7.89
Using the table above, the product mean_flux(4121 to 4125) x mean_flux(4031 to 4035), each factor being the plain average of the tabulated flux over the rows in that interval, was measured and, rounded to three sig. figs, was 274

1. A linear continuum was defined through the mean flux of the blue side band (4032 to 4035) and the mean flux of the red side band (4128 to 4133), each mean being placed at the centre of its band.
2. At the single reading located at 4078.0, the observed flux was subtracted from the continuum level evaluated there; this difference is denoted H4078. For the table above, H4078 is -0.4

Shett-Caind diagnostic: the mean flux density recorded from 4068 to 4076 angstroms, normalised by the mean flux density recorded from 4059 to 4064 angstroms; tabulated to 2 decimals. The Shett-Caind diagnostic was 0.99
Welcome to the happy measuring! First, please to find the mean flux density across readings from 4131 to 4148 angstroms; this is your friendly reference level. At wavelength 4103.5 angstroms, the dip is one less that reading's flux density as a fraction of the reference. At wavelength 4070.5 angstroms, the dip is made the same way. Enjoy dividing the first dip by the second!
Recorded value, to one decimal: -1.3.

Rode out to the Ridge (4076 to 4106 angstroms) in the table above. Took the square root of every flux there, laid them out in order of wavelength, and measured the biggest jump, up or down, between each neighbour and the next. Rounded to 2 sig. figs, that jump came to 0.11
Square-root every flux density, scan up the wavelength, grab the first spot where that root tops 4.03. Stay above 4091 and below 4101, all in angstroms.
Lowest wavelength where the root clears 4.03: 4091.5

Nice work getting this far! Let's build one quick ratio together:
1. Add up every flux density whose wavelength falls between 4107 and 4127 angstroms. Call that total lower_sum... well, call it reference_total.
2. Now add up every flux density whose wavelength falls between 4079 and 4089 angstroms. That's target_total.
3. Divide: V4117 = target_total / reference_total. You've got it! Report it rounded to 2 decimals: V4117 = 0.53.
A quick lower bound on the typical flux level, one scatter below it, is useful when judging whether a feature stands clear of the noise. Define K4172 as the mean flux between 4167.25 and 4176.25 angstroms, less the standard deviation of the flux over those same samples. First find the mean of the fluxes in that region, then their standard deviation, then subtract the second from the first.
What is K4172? 14.7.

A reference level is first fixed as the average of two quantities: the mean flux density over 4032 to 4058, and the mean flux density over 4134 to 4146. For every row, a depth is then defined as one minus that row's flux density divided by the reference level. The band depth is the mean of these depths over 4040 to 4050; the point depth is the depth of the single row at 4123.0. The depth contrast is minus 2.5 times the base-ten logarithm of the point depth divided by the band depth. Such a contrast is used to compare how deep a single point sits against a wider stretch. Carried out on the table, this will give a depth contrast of -0.7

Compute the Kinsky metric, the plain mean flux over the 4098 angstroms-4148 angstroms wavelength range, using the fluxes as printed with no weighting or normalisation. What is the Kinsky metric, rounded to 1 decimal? 16.2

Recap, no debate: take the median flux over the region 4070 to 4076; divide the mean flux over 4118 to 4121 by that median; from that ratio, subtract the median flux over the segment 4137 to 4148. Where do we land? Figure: -14.7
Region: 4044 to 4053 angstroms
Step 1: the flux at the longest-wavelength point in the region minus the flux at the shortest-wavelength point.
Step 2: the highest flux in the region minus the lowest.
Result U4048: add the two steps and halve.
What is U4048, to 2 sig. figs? 1.4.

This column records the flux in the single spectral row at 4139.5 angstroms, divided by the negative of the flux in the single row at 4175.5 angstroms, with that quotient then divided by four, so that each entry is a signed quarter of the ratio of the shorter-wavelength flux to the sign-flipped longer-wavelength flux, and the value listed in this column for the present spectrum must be -0.270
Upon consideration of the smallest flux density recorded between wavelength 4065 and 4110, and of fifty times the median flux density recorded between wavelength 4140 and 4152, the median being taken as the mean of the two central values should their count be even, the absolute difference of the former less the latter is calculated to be 763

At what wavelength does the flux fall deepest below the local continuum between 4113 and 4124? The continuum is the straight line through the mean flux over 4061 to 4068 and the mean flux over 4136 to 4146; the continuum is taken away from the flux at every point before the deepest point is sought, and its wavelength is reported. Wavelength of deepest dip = 4123.0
